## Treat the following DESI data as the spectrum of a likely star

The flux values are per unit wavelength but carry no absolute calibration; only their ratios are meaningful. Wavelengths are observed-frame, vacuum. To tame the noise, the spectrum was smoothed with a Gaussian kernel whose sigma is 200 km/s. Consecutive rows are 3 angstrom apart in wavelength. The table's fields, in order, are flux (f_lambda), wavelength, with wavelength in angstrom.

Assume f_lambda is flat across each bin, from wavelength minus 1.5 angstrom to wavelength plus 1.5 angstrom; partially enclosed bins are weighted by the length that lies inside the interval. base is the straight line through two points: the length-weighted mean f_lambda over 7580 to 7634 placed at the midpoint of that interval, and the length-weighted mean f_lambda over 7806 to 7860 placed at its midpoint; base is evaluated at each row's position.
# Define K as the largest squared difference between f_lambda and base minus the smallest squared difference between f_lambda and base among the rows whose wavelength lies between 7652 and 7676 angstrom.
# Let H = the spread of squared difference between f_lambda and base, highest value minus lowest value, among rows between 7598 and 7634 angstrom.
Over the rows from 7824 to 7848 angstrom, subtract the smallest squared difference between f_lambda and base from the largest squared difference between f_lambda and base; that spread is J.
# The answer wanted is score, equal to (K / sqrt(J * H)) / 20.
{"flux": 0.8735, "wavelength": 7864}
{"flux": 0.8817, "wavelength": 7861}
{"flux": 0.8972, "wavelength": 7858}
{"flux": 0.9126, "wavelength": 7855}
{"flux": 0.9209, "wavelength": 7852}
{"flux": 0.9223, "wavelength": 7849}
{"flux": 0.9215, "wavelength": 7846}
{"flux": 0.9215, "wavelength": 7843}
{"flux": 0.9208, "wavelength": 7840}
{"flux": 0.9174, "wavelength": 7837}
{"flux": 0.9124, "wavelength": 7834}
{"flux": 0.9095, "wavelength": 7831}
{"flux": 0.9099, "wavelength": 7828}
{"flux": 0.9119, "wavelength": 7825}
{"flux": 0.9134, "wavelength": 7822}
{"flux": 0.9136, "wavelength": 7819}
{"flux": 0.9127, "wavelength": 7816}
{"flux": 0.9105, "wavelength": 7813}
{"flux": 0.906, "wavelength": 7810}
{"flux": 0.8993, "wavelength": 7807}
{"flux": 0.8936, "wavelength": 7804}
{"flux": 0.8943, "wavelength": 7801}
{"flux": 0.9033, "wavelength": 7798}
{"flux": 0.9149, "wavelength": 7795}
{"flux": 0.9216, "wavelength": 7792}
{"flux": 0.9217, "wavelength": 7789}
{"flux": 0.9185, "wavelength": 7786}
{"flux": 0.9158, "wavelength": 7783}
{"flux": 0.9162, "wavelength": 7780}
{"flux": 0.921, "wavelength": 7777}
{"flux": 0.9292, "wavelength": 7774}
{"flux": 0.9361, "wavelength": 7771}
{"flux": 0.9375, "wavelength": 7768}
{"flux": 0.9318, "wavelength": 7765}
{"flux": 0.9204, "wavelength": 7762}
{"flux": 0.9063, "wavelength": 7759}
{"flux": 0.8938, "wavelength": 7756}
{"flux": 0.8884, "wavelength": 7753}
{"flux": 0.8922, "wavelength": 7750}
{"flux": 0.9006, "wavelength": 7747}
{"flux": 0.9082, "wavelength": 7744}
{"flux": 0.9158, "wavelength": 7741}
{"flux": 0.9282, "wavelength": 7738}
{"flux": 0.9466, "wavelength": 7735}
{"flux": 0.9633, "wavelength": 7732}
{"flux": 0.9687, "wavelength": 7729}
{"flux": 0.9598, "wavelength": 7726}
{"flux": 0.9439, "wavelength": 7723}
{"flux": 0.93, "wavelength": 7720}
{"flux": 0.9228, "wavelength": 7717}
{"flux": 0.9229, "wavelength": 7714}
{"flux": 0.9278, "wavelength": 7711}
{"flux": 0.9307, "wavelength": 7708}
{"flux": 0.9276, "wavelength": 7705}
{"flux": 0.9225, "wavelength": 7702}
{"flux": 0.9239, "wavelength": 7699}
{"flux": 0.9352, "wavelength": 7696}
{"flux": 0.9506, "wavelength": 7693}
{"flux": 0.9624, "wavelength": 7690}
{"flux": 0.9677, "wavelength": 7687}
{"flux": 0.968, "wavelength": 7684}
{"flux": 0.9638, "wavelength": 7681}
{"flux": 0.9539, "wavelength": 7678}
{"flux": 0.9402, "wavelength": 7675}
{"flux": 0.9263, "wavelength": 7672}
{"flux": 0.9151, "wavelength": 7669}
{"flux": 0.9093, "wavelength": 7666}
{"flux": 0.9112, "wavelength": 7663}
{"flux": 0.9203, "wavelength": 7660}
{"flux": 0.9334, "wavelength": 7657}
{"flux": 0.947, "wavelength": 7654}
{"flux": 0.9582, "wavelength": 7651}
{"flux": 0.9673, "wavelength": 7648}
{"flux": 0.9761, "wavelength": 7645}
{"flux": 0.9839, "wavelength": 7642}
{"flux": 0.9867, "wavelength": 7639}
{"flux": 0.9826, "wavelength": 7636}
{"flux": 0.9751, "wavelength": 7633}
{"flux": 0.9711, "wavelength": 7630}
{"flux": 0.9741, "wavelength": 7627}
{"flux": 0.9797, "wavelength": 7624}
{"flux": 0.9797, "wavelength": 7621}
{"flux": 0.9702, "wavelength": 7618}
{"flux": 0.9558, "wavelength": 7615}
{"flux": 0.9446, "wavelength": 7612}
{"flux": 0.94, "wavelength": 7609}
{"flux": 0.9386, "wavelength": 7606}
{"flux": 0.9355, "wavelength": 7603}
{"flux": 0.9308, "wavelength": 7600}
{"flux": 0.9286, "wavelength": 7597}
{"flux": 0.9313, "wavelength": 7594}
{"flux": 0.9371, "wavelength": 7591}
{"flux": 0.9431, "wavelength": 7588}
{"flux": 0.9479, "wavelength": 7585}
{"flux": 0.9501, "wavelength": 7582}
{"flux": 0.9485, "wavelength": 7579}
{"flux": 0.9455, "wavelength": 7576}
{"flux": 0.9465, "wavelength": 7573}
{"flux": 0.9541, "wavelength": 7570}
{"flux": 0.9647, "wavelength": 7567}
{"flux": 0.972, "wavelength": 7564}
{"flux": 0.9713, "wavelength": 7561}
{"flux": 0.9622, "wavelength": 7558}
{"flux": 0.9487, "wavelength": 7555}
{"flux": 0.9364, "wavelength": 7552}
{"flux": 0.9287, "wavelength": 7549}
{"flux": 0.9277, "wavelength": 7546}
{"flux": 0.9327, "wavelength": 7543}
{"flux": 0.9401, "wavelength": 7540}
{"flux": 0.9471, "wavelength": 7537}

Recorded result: 0.155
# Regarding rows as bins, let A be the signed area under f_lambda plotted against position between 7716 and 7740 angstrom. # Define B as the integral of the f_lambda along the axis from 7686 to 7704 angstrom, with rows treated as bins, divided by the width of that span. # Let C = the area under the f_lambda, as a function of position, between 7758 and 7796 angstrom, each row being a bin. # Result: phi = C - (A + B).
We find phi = 11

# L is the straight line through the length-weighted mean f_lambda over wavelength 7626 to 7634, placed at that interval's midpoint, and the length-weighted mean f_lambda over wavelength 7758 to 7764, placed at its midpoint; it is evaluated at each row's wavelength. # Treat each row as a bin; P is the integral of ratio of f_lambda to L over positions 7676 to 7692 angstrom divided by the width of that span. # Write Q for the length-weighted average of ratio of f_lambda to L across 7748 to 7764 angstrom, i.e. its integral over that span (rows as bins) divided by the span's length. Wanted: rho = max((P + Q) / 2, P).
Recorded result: 1.01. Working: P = 1.013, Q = 0.98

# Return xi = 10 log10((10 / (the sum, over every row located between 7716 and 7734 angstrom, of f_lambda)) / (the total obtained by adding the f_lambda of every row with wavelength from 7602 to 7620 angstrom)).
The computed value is -5.10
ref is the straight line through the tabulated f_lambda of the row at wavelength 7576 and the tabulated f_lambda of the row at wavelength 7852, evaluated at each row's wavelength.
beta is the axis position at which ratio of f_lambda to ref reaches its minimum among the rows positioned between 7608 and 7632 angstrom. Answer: 7609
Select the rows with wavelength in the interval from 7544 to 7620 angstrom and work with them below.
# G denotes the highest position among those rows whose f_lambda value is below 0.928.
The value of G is 7546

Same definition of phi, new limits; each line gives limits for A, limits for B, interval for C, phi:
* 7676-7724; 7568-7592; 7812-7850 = -11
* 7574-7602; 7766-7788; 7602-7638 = 7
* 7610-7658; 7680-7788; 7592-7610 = -31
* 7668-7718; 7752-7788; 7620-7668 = -2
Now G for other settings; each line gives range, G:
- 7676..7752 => 7750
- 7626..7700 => 7699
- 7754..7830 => 7828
